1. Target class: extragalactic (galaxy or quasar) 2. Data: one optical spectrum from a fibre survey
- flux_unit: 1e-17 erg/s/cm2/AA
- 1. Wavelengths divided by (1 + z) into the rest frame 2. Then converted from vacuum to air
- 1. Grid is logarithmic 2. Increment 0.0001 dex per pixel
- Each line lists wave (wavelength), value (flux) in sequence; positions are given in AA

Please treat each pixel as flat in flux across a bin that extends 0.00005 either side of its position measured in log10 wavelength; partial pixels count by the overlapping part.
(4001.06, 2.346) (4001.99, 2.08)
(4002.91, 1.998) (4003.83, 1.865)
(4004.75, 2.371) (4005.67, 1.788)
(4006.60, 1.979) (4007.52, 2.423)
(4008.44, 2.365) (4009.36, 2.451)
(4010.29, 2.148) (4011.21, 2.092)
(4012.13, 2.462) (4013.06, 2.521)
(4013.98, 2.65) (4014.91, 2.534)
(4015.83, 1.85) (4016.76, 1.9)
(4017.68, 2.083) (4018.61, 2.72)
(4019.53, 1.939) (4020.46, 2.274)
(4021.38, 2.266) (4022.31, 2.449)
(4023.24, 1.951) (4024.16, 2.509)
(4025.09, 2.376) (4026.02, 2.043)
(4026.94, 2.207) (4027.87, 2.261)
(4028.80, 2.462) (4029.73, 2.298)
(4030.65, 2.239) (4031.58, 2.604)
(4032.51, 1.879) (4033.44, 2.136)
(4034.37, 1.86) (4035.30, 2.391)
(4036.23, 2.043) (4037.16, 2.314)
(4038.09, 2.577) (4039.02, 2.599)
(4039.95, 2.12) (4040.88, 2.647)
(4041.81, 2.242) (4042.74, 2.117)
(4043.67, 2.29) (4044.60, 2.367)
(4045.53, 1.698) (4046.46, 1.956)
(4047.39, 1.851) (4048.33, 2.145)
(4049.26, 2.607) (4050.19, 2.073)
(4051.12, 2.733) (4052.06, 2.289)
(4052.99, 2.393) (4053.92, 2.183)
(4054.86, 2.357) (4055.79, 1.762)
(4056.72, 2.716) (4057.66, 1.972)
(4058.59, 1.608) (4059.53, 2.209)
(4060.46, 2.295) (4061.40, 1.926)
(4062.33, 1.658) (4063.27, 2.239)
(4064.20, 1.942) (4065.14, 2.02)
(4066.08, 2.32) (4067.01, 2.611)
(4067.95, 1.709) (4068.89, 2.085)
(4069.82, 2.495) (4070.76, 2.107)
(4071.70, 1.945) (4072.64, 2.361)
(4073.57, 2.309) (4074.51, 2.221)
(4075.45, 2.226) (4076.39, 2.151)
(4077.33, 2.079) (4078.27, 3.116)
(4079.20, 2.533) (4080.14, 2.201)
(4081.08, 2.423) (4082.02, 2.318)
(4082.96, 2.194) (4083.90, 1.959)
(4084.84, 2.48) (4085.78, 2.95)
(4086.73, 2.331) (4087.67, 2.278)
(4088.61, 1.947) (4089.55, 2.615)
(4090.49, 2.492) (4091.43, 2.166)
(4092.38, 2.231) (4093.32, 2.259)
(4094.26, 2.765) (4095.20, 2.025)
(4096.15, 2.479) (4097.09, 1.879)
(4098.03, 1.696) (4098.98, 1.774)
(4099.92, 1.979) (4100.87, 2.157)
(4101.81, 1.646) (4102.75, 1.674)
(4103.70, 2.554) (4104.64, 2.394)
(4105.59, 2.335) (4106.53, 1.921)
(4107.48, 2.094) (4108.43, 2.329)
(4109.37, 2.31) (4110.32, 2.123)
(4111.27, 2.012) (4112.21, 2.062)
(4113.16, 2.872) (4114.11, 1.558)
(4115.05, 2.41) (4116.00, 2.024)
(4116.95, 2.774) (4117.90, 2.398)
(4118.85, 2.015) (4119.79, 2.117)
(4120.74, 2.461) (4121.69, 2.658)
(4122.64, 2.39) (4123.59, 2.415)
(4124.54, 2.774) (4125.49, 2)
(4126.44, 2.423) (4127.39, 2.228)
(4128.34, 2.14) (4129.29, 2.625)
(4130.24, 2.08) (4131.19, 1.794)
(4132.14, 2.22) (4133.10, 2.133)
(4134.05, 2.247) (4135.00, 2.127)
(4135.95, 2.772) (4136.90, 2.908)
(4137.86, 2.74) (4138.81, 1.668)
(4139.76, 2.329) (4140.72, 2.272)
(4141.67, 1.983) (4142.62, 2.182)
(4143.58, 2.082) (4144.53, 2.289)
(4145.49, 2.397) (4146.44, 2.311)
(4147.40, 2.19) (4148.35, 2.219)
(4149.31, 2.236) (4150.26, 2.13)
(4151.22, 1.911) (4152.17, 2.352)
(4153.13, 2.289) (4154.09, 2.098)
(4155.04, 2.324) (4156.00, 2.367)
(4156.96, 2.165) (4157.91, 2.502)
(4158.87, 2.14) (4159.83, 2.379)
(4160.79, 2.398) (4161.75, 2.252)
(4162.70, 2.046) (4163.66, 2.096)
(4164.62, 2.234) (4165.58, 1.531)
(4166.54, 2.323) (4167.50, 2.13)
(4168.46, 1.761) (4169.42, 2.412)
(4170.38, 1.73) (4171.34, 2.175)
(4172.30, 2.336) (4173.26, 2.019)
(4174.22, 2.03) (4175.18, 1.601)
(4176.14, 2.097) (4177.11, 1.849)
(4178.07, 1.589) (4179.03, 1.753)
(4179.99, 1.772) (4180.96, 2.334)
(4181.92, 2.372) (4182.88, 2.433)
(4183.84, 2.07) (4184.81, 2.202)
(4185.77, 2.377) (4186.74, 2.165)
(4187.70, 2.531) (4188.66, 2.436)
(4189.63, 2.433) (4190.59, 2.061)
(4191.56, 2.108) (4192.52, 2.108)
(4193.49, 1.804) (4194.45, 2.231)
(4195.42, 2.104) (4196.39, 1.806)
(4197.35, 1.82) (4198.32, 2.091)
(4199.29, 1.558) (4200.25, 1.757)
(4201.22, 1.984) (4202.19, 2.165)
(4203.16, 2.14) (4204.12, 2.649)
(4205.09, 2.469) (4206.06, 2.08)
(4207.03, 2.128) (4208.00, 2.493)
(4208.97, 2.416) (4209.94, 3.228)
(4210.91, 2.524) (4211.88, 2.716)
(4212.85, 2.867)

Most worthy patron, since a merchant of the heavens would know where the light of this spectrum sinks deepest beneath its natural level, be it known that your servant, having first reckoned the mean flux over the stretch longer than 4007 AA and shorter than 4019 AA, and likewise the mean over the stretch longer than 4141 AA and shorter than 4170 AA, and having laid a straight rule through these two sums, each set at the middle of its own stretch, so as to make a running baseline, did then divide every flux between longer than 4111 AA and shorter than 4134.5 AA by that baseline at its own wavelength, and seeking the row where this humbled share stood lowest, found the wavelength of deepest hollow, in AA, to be 4114.11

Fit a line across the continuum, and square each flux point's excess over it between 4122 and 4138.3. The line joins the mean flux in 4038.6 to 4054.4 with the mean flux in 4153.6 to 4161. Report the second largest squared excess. 0.24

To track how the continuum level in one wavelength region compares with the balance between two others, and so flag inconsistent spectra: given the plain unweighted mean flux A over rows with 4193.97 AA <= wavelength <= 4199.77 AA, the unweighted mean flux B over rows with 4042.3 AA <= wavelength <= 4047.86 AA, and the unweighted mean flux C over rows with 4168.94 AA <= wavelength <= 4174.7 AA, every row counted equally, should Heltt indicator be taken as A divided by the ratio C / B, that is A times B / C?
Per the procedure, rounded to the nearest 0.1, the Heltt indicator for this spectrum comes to 1.9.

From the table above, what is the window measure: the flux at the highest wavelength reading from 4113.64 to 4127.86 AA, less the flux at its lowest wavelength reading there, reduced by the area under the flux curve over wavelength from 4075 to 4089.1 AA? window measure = -32.4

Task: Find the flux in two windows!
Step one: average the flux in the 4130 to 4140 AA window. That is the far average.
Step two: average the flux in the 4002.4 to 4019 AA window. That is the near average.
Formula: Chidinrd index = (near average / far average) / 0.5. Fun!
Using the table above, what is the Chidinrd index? 1.96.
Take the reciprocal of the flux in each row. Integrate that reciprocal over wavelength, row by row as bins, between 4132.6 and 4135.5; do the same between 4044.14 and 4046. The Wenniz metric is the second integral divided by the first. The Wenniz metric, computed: 0.7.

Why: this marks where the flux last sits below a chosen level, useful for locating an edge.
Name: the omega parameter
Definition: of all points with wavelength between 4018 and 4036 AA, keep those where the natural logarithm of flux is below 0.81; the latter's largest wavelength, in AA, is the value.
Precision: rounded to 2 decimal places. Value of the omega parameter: 4034.37 AA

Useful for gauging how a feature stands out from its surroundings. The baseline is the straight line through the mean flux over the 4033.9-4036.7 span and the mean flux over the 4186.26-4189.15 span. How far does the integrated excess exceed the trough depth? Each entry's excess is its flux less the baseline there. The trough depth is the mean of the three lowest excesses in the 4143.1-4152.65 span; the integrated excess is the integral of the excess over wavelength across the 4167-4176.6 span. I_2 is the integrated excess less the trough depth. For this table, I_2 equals -2.8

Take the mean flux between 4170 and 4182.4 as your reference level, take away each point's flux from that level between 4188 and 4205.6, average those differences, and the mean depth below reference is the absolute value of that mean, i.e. 0.12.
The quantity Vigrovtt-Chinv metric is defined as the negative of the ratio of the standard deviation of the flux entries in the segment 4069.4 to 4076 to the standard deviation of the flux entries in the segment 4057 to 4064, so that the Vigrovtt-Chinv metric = -0.64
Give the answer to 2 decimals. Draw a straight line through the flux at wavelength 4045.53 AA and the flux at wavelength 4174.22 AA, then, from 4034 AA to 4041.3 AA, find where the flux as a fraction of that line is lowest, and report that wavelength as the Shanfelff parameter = 4034.37 AA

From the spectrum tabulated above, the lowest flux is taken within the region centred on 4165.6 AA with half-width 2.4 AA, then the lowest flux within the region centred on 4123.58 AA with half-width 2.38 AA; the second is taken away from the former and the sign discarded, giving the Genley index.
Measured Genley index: 0.47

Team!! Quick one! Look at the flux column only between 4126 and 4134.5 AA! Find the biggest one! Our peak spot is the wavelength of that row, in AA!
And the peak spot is 4129.29 AA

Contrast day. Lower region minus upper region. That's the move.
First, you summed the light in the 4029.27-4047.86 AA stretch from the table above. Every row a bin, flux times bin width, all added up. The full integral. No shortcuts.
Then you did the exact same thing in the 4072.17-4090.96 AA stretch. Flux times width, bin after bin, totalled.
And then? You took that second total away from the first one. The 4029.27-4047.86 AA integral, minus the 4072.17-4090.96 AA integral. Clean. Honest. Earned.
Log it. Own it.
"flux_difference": -3.2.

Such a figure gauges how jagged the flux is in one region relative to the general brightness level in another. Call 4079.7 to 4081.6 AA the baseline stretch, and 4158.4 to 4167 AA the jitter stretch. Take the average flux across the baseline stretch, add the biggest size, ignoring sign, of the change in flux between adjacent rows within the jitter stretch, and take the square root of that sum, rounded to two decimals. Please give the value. 1.76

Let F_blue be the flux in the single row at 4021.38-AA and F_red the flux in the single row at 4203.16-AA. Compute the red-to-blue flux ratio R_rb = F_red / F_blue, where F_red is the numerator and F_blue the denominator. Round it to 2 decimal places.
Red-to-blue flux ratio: 0.94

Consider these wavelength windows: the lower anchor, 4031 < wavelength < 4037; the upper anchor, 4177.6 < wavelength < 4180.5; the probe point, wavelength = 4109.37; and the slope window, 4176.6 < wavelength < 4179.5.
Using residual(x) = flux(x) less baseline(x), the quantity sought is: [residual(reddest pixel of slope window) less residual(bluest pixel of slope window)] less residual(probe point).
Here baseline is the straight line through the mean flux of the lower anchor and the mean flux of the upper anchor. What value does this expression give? -0.5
